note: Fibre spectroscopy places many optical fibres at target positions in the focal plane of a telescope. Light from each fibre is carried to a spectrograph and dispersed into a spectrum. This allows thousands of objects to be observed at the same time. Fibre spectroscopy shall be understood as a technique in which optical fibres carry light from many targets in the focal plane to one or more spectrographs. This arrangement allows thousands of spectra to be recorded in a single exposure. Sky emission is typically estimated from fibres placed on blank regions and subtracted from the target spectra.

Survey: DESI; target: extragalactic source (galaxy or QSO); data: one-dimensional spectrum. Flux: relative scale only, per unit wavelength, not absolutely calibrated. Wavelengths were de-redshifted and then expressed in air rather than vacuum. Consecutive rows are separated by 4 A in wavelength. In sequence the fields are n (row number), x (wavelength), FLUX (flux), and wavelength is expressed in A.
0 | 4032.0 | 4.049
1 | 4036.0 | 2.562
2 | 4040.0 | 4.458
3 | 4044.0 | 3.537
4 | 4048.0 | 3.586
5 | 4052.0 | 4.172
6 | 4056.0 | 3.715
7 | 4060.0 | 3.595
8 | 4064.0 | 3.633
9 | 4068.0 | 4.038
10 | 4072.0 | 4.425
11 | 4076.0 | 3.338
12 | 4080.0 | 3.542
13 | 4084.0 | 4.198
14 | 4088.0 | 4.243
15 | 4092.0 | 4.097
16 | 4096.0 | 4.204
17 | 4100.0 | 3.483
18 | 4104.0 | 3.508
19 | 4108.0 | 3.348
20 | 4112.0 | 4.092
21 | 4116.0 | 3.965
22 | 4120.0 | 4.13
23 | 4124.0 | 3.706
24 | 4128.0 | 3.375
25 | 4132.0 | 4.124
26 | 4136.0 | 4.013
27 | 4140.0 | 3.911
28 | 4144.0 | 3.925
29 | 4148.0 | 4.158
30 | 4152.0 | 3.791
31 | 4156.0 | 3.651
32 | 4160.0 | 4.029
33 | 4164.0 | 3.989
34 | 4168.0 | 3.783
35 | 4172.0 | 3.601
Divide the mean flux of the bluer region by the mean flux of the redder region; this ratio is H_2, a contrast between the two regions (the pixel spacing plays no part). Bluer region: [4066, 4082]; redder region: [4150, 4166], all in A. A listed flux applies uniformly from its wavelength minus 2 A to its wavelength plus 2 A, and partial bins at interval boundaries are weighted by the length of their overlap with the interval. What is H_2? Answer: 0.99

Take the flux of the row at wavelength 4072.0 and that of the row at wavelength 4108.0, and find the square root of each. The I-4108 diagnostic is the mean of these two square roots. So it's 1.97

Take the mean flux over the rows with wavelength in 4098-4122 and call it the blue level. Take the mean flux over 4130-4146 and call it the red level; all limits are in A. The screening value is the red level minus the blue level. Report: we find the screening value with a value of 0.24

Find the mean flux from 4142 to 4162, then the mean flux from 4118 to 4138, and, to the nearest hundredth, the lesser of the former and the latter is 3.87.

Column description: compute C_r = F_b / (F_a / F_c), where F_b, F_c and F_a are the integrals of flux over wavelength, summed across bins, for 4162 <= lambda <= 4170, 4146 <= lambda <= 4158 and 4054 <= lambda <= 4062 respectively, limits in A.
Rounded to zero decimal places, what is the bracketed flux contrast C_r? 49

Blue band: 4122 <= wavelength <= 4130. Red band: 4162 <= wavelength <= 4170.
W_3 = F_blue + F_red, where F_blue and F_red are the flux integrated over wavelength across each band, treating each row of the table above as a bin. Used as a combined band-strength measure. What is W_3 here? 59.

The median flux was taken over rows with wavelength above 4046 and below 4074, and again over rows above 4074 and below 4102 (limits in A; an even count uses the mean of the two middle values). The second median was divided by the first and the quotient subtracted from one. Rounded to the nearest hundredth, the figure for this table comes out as -0.10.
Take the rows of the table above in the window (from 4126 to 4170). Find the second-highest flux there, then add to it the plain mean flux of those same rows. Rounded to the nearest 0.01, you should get 8.01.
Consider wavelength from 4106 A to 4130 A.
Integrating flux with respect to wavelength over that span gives 90.5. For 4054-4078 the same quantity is 91.0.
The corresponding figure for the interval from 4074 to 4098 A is 94.5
